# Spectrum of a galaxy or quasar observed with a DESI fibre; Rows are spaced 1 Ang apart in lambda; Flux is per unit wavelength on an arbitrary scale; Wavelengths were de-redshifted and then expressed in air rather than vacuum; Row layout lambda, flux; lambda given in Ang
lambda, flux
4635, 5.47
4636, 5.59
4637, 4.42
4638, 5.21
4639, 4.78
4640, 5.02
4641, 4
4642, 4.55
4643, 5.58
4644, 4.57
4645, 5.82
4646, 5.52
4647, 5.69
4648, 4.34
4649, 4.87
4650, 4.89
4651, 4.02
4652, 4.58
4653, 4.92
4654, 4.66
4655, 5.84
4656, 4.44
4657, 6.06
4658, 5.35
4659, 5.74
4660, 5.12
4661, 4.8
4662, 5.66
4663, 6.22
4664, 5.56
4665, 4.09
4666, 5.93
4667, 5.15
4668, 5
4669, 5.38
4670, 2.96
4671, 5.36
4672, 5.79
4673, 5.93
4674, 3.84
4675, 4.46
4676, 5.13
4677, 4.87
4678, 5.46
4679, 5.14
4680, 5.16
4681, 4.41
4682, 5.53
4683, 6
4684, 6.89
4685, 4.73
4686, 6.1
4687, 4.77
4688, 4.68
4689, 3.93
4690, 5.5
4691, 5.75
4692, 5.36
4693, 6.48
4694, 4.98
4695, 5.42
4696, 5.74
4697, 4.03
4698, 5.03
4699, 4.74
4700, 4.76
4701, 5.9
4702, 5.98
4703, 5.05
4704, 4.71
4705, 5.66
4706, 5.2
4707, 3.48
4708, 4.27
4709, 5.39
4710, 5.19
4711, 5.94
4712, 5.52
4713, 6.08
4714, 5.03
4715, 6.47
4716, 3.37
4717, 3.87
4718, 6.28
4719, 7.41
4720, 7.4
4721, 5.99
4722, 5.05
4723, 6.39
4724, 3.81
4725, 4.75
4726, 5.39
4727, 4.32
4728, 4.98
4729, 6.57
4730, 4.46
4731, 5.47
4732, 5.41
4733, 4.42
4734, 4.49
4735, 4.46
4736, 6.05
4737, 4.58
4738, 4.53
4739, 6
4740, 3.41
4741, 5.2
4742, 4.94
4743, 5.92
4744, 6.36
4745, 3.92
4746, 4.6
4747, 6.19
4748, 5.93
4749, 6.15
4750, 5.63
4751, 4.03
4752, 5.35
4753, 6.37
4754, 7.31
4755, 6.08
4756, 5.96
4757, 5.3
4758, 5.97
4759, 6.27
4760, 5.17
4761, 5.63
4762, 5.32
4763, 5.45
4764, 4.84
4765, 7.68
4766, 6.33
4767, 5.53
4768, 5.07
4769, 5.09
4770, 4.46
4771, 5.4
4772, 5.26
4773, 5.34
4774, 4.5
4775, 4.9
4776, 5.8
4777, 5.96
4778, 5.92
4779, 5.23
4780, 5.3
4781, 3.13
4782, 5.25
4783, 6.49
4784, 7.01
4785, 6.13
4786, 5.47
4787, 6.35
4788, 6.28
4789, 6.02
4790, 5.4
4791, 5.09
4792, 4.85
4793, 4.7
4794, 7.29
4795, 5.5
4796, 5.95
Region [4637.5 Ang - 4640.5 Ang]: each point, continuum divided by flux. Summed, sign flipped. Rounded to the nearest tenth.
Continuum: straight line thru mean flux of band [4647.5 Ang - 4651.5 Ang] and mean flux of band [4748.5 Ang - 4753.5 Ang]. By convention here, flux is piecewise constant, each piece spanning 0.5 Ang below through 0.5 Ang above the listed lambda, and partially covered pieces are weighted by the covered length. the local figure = -2.7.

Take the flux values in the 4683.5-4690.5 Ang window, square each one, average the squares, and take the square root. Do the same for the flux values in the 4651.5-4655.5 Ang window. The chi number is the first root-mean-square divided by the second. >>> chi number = 1.06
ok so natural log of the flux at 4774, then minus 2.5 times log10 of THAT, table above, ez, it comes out -0.44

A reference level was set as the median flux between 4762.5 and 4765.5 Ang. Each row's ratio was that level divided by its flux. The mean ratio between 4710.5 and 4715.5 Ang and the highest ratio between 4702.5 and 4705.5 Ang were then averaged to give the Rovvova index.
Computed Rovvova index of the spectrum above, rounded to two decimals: 1.05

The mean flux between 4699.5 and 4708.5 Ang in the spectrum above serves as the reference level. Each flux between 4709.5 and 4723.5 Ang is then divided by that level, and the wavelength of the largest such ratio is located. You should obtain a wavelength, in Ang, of 4719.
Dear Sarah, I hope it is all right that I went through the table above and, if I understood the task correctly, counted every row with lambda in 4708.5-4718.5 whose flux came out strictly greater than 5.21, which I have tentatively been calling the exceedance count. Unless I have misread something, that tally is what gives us 6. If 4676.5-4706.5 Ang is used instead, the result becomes 14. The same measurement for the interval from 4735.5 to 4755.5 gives 12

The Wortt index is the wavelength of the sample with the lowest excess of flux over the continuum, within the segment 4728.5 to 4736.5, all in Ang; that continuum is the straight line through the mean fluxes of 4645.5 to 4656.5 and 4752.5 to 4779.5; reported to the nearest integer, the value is 4733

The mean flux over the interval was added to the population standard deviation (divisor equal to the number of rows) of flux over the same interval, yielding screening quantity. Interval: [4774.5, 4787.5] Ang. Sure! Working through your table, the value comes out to 6.52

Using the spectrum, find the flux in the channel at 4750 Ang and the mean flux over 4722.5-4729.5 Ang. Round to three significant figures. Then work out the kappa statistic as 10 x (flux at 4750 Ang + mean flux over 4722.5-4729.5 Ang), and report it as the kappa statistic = 108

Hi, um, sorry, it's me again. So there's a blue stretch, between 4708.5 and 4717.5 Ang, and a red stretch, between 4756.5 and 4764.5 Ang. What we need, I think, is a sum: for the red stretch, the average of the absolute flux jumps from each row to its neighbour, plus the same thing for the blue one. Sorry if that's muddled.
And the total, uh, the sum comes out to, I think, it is 1.51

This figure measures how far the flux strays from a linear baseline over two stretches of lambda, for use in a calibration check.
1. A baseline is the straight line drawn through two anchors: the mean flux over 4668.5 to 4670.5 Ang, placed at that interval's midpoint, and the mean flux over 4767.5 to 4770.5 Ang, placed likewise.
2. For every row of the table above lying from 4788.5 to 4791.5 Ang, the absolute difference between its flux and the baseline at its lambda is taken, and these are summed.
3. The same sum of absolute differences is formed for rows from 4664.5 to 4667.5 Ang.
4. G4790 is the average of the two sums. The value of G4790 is 2.14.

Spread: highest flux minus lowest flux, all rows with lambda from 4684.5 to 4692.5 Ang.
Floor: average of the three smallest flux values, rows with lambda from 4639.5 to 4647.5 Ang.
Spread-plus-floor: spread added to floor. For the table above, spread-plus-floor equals 6.54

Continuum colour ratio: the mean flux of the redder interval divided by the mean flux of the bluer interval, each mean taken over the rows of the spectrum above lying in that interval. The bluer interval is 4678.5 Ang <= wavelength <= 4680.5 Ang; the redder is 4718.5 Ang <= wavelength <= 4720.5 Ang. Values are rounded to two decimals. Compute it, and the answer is 1.44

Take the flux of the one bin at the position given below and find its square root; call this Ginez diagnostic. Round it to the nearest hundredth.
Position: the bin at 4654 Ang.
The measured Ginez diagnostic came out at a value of 2.16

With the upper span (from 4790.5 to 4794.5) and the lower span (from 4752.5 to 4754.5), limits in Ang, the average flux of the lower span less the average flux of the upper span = 1.4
